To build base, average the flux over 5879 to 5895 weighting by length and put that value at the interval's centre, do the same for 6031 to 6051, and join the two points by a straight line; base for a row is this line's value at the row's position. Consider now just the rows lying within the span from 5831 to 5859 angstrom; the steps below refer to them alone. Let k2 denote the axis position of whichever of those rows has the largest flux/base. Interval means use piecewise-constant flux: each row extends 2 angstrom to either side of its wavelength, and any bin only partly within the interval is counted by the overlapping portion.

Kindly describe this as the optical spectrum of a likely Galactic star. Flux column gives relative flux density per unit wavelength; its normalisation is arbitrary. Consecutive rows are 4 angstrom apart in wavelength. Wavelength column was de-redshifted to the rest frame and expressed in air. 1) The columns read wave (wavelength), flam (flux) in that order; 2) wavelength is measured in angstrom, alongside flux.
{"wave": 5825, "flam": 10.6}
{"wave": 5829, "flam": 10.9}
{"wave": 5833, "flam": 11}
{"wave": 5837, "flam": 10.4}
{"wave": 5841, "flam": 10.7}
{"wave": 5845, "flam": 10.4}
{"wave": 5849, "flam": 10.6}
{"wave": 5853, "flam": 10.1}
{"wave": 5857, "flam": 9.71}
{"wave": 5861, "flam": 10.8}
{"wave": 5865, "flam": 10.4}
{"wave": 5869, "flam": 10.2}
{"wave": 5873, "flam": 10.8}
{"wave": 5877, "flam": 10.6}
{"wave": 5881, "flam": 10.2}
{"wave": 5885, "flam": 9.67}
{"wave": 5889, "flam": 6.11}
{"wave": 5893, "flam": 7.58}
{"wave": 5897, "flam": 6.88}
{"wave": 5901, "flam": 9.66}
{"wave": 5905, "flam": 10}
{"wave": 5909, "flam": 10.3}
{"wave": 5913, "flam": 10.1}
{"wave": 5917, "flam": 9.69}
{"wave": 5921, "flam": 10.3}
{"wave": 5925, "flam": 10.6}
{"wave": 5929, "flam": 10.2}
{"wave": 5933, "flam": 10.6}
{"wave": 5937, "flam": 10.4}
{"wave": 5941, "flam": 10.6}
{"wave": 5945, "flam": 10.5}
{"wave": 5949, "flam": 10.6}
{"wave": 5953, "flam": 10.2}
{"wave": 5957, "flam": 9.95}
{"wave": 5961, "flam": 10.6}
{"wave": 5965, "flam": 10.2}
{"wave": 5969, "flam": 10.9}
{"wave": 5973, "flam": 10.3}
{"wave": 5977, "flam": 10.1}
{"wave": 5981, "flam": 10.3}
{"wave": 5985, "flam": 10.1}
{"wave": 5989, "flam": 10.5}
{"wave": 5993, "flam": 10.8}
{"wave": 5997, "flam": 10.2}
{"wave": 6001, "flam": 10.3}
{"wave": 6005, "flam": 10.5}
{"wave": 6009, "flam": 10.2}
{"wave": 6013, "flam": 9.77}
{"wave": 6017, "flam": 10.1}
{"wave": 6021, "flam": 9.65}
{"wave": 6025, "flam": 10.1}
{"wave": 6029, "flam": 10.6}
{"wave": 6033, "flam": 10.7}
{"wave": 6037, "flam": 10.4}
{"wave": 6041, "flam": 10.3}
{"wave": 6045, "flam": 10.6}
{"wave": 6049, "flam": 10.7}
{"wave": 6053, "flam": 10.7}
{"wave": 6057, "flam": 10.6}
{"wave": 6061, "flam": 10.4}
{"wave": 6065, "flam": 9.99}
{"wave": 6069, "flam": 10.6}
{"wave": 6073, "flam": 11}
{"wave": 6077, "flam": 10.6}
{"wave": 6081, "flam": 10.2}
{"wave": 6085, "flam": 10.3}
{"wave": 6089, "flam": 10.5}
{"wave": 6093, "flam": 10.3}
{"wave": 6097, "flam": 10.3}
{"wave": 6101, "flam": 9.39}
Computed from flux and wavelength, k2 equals 5833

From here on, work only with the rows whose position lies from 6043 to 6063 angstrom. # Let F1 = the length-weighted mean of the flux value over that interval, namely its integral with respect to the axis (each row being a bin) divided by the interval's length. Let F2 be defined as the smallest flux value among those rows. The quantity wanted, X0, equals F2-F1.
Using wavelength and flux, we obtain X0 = -0.20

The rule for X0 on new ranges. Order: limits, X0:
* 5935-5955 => -0.26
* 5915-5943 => -0.65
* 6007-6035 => -0.51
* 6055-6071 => -0.41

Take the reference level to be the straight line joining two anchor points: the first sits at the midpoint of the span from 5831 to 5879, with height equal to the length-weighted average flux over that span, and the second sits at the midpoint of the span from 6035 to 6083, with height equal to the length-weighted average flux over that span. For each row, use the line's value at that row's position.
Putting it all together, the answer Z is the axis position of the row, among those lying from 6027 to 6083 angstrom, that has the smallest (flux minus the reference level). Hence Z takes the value 6065 angstrom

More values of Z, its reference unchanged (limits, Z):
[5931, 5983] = 5957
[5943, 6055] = 6021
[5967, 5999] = 5985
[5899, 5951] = 5901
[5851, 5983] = 5889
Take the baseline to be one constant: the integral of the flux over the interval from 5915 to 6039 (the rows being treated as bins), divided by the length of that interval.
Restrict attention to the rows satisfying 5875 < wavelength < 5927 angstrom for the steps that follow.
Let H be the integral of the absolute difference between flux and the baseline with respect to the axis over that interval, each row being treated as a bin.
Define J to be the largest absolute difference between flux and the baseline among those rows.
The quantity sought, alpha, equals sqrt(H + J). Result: 7.7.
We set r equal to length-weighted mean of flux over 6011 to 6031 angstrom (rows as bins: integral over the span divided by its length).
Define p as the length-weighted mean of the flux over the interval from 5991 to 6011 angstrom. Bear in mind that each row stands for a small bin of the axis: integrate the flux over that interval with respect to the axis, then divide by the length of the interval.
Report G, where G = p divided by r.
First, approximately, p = 10.4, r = 10.0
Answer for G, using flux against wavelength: 1.04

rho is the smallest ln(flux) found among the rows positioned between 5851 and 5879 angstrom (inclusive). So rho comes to 2.27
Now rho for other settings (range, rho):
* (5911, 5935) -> 2.27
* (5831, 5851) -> 2.34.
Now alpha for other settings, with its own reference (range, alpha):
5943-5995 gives 3.6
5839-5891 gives 6.0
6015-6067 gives 3.9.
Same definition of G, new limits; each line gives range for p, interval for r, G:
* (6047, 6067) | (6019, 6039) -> 1.02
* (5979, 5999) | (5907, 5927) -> 1.02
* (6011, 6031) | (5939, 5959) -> 0.97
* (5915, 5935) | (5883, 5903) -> 1.29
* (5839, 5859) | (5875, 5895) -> 1.17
